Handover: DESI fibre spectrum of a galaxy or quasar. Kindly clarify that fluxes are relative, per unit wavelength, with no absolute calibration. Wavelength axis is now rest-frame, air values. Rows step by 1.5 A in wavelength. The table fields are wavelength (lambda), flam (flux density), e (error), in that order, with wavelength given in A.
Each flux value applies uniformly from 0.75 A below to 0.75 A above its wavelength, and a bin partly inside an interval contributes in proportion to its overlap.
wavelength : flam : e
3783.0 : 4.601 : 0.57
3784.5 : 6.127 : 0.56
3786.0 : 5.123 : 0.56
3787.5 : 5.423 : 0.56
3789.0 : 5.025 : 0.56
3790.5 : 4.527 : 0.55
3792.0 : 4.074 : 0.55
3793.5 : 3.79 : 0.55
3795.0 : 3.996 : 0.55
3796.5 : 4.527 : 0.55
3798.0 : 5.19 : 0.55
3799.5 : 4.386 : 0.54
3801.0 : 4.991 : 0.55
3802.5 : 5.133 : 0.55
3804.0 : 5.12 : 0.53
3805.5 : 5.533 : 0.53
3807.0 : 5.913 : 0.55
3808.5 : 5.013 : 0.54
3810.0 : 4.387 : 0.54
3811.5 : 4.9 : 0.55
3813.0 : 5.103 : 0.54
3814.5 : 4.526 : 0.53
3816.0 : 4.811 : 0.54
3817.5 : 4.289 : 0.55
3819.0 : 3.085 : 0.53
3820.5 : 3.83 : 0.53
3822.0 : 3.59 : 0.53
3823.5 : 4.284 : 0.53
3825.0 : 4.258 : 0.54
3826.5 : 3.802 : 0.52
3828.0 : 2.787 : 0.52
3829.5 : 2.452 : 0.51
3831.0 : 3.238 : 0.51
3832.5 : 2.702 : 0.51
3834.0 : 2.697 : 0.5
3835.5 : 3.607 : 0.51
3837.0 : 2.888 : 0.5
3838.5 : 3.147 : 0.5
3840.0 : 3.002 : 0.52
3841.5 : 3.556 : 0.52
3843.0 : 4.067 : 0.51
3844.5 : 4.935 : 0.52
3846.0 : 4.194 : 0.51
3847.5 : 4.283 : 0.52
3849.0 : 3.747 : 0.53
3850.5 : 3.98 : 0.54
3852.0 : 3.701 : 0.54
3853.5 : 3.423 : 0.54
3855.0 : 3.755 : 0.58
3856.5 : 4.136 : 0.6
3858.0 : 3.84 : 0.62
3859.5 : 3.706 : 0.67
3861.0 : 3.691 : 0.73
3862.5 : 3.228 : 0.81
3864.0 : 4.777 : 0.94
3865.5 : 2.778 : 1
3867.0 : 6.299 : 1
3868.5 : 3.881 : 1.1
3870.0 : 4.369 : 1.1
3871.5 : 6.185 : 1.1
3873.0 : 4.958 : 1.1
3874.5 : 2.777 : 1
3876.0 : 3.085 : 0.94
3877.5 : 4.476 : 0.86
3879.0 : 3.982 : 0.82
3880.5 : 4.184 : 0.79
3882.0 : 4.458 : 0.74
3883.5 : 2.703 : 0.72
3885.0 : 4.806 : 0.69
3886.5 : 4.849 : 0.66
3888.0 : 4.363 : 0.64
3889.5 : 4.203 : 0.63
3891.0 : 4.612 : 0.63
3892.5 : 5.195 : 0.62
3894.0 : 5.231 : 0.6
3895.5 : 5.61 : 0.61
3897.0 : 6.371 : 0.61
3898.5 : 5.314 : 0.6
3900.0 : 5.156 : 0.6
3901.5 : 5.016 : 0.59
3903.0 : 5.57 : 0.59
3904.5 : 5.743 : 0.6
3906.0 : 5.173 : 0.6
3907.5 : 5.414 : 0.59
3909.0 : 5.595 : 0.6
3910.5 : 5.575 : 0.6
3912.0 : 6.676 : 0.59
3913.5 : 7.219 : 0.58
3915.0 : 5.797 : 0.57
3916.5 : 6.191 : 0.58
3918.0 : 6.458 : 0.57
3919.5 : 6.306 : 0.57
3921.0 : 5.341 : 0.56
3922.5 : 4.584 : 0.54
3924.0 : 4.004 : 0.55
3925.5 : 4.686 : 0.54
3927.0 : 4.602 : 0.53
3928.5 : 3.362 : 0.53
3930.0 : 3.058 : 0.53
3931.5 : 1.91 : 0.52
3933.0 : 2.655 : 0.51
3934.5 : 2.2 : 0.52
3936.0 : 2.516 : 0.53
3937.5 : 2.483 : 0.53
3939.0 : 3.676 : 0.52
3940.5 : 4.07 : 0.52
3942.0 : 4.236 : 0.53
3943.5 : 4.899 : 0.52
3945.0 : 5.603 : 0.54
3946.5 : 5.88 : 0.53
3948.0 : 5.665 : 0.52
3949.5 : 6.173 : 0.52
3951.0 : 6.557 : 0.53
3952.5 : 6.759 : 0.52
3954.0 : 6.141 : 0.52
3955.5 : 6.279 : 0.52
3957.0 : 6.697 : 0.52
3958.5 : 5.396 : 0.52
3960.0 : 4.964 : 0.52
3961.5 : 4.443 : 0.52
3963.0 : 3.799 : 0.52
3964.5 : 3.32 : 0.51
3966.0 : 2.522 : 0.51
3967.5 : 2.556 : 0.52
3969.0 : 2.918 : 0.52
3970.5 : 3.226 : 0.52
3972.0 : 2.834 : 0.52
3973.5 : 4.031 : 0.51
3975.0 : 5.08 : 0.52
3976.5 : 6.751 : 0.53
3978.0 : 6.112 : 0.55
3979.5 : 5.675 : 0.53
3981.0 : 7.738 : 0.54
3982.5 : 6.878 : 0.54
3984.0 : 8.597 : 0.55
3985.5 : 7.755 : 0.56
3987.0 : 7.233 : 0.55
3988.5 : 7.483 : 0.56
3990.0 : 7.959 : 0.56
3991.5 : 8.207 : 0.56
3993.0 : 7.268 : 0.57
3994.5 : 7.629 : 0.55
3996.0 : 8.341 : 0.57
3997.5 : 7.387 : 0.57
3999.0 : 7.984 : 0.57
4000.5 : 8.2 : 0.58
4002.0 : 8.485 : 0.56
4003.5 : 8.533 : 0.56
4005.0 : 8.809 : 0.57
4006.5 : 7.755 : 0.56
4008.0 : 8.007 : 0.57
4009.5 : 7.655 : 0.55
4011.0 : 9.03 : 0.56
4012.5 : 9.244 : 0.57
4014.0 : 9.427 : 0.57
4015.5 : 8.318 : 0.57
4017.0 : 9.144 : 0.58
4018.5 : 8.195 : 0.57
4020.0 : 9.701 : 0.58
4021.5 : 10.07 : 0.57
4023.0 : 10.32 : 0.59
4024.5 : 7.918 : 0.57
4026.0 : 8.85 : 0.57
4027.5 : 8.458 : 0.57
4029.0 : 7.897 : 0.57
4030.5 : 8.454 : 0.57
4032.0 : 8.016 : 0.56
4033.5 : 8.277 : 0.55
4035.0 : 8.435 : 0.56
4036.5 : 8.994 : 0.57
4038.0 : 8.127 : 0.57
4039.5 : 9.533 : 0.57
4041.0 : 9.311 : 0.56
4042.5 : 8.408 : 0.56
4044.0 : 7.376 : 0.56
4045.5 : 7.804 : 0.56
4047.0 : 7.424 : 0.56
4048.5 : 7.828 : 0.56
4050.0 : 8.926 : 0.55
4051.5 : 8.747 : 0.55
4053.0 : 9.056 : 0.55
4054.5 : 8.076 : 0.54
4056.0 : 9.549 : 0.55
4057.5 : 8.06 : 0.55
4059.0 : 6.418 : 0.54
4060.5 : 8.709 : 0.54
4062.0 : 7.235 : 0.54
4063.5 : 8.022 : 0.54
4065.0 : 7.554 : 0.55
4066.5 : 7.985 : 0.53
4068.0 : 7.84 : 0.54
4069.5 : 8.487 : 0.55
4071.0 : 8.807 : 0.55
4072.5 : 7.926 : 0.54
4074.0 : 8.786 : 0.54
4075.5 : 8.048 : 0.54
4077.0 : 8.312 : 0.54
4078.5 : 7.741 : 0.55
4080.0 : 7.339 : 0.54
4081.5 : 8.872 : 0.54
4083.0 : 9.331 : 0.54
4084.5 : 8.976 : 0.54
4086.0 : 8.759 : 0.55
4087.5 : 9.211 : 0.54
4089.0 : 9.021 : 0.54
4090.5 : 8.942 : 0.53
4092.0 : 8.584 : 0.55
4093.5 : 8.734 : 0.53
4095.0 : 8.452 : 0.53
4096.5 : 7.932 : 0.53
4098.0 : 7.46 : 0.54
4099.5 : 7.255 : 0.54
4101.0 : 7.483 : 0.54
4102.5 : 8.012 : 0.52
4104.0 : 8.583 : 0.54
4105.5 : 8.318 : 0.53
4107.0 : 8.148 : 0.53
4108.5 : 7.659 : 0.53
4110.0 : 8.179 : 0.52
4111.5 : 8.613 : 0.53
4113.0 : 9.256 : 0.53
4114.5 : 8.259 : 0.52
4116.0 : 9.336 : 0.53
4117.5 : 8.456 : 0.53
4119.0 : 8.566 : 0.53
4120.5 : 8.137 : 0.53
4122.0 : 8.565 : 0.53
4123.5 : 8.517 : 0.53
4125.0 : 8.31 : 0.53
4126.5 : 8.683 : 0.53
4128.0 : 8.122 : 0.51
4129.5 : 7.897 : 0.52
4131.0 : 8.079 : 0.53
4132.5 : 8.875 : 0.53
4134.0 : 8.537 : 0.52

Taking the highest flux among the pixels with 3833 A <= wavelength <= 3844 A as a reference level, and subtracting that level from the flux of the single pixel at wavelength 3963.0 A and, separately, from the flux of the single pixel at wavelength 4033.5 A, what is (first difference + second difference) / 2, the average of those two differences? 2.0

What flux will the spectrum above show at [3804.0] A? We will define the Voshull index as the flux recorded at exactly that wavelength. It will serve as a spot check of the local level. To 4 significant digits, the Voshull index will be 5.120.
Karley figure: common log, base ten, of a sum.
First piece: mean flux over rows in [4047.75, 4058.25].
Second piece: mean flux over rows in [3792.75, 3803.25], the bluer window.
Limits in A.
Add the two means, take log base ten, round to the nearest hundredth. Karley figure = 1.12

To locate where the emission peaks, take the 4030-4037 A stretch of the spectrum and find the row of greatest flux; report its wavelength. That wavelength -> 4036.5 A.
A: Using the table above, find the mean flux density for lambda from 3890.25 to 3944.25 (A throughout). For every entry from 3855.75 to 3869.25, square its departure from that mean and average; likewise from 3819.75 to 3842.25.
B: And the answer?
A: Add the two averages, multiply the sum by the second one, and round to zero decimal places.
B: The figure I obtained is 10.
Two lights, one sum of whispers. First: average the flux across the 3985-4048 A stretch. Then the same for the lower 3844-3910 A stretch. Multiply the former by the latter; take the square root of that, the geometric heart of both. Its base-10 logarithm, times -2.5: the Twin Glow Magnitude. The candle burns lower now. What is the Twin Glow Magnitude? -1.97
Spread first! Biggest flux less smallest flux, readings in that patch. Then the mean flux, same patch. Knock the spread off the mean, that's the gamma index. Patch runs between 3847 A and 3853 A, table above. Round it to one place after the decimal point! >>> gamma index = 3.3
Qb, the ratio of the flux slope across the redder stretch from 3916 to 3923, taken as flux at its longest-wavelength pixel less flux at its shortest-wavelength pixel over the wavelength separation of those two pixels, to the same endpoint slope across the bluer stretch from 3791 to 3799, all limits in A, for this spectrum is -1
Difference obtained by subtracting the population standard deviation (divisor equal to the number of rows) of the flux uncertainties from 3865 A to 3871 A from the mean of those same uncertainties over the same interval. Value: 1.00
